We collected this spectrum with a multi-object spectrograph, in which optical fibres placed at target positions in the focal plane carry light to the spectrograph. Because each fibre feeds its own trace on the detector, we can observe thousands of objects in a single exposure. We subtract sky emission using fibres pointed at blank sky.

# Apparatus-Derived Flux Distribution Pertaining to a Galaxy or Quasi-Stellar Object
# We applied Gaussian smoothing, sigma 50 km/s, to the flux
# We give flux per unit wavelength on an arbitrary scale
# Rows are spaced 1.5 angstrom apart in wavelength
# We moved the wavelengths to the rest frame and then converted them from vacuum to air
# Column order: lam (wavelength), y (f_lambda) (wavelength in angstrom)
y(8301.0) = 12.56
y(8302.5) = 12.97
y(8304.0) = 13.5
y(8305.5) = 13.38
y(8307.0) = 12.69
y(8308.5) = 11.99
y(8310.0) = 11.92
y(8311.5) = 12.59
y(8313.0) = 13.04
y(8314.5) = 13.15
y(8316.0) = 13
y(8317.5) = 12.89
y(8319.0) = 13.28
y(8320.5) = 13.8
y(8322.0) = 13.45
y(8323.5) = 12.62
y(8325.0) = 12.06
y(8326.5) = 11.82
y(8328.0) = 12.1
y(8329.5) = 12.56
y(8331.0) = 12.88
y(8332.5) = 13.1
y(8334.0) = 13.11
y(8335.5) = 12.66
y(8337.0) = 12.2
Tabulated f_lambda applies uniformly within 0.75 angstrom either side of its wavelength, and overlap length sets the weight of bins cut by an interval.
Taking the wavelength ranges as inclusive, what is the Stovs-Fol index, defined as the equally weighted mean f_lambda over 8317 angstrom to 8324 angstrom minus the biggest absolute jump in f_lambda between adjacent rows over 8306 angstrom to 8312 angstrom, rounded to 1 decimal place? 12.5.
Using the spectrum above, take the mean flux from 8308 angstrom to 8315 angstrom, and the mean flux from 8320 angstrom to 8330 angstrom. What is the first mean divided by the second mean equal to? 0.99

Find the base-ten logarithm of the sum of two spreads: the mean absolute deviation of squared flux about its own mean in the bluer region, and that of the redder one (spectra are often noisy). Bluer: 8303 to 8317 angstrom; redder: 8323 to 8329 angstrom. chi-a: 1.24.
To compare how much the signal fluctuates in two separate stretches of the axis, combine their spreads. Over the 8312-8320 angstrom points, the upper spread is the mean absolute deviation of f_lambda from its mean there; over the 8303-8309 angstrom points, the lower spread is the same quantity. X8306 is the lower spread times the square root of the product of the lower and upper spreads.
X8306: 0.14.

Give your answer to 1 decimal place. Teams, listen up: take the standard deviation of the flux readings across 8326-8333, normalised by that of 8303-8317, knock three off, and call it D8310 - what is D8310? -2.1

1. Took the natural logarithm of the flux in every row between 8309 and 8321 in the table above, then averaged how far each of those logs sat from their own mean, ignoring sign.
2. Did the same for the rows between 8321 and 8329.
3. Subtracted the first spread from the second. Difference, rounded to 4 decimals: 0.0109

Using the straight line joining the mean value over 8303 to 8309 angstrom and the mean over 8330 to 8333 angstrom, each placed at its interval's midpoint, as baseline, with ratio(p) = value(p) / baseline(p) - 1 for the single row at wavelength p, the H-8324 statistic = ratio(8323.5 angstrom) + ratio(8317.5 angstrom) -0.03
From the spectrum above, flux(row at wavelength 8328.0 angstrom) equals 12.1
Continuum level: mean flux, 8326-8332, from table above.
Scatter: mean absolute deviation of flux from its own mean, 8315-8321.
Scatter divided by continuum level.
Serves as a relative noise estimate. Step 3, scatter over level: 0.024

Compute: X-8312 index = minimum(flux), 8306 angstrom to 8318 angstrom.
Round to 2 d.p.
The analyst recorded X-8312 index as 11.92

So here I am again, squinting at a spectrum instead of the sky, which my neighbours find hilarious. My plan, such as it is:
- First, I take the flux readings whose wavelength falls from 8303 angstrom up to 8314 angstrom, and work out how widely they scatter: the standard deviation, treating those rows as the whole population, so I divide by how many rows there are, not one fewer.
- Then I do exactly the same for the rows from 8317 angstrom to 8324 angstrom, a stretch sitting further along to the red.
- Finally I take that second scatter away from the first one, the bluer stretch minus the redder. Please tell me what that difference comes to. 0.16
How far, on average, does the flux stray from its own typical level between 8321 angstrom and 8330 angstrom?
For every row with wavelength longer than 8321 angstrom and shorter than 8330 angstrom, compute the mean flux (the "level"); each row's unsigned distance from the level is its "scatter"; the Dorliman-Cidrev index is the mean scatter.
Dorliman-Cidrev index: 0.44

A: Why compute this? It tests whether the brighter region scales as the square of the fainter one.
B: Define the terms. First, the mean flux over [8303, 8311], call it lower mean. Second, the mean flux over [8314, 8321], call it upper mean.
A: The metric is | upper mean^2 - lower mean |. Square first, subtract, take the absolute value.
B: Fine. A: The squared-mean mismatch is 162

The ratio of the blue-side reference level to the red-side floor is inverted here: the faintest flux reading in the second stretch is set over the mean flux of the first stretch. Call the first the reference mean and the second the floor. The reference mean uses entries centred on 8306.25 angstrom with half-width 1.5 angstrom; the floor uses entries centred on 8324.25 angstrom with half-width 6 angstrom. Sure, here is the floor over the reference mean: 0.91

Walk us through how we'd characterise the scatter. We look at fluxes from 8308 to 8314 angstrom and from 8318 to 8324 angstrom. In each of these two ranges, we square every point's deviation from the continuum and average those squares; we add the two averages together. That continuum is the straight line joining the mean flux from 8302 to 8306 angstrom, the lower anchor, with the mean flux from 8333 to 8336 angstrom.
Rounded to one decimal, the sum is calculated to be 1.1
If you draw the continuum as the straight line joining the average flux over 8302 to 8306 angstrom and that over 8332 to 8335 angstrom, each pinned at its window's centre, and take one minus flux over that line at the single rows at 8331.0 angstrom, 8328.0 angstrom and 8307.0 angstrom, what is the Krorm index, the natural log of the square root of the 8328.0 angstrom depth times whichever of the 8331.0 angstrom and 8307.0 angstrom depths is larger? -2.84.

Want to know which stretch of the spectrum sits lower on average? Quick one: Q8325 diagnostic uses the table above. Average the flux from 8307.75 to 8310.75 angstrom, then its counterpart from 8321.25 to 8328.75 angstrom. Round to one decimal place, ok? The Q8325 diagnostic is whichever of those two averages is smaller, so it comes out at 12.0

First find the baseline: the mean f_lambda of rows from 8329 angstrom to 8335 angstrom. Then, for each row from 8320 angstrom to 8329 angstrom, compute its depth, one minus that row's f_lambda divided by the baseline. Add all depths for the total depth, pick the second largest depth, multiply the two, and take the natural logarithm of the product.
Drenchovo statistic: -4.8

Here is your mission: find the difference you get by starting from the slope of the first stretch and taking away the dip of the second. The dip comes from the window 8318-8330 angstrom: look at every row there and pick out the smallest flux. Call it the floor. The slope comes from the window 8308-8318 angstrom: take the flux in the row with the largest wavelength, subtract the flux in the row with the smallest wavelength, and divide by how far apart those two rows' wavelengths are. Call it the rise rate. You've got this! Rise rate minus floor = -11.7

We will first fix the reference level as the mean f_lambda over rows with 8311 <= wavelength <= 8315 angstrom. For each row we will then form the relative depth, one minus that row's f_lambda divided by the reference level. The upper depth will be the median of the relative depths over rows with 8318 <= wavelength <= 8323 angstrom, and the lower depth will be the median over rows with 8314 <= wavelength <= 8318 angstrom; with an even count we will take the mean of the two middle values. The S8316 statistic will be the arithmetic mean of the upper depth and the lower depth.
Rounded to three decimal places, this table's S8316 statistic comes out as -0.023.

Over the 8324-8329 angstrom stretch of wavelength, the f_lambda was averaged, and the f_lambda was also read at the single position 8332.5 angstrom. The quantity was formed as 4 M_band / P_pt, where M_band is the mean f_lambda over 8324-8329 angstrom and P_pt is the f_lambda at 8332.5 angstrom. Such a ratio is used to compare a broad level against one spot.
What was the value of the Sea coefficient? 3.7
